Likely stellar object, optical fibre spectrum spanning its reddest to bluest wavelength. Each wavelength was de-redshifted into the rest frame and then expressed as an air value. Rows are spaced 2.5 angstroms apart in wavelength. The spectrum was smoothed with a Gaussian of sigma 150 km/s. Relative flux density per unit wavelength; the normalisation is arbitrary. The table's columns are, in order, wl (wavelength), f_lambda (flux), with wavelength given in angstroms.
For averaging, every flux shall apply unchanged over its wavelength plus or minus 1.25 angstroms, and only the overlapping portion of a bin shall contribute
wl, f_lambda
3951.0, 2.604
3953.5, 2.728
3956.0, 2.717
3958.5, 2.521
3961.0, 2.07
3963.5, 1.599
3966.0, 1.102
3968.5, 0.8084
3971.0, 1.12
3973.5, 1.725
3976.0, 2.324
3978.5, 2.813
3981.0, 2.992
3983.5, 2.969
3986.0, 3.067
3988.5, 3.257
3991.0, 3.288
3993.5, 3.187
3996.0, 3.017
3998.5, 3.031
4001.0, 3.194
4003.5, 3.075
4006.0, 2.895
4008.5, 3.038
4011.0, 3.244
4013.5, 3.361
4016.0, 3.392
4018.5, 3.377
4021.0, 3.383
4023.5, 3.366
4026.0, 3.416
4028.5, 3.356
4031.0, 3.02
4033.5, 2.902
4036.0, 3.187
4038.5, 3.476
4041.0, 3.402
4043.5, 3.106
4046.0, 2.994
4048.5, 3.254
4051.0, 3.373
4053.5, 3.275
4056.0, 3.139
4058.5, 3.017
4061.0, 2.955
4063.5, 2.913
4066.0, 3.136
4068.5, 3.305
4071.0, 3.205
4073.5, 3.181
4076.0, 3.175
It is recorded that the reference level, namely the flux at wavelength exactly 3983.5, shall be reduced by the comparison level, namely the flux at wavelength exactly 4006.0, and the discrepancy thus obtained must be 0.07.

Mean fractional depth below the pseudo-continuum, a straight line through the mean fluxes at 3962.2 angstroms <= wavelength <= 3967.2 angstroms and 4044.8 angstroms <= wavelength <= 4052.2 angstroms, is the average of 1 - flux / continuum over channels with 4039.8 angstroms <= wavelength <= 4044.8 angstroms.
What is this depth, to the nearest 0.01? -0.06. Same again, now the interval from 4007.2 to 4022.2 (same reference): -0.34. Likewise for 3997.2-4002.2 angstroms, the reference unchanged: -0.46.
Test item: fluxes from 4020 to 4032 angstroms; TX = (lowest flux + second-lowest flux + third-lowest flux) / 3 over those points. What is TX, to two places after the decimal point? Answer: 3.25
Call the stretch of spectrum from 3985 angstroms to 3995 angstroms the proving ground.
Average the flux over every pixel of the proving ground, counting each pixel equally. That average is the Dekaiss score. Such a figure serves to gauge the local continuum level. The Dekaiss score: 3.20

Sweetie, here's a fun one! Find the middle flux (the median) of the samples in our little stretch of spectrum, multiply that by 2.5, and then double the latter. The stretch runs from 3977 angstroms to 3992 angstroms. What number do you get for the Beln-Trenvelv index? 15.1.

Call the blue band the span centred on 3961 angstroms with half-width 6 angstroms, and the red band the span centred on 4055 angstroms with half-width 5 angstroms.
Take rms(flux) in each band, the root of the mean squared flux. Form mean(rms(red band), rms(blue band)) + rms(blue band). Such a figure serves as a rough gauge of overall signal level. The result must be 4.7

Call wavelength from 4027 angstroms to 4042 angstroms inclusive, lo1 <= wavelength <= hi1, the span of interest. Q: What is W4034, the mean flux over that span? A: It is 3.224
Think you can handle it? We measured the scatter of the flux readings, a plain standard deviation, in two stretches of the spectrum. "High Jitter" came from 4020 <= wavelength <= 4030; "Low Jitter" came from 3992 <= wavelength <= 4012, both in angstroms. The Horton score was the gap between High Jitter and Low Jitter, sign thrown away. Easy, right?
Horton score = 0.09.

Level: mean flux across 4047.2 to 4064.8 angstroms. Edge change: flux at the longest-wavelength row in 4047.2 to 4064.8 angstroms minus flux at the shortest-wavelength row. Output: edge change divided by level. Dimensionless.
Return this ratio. -0.11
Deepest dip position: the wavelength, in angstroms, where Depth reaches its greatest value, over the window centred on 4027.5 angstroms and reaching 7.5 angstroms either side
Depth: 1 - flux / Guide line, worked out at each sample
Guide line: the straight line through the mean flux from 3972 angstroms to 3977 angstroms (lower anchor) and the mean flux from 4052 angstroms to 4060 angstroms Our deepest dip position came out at 4033.5 angstroms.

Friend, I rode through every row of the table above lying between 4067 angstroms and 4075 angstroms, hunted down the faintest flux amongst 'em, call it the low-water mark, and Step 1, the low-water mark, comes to 3.181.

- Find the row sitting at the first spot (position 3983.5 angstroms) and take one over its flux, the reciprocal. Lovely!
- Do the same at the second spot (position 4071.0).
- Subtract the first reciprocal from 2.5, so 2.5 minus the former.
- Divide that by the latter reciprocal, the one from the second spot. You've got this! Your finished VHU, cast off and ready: 6.93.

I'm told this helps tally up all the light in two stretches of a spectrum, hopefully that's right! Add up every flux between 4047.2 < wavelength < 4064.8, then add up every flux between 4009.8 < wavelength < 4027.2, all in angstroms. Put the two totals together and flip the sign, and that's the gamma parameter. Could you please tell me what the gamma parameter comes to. -45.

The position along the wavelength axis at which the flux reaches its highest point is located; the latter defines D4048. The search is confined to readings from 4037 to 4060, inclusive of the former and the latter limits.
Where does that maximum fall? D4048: 4038.5 angstroms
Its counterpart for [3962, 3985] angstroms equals 3981.0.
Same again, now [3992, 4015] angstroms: 4013.5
